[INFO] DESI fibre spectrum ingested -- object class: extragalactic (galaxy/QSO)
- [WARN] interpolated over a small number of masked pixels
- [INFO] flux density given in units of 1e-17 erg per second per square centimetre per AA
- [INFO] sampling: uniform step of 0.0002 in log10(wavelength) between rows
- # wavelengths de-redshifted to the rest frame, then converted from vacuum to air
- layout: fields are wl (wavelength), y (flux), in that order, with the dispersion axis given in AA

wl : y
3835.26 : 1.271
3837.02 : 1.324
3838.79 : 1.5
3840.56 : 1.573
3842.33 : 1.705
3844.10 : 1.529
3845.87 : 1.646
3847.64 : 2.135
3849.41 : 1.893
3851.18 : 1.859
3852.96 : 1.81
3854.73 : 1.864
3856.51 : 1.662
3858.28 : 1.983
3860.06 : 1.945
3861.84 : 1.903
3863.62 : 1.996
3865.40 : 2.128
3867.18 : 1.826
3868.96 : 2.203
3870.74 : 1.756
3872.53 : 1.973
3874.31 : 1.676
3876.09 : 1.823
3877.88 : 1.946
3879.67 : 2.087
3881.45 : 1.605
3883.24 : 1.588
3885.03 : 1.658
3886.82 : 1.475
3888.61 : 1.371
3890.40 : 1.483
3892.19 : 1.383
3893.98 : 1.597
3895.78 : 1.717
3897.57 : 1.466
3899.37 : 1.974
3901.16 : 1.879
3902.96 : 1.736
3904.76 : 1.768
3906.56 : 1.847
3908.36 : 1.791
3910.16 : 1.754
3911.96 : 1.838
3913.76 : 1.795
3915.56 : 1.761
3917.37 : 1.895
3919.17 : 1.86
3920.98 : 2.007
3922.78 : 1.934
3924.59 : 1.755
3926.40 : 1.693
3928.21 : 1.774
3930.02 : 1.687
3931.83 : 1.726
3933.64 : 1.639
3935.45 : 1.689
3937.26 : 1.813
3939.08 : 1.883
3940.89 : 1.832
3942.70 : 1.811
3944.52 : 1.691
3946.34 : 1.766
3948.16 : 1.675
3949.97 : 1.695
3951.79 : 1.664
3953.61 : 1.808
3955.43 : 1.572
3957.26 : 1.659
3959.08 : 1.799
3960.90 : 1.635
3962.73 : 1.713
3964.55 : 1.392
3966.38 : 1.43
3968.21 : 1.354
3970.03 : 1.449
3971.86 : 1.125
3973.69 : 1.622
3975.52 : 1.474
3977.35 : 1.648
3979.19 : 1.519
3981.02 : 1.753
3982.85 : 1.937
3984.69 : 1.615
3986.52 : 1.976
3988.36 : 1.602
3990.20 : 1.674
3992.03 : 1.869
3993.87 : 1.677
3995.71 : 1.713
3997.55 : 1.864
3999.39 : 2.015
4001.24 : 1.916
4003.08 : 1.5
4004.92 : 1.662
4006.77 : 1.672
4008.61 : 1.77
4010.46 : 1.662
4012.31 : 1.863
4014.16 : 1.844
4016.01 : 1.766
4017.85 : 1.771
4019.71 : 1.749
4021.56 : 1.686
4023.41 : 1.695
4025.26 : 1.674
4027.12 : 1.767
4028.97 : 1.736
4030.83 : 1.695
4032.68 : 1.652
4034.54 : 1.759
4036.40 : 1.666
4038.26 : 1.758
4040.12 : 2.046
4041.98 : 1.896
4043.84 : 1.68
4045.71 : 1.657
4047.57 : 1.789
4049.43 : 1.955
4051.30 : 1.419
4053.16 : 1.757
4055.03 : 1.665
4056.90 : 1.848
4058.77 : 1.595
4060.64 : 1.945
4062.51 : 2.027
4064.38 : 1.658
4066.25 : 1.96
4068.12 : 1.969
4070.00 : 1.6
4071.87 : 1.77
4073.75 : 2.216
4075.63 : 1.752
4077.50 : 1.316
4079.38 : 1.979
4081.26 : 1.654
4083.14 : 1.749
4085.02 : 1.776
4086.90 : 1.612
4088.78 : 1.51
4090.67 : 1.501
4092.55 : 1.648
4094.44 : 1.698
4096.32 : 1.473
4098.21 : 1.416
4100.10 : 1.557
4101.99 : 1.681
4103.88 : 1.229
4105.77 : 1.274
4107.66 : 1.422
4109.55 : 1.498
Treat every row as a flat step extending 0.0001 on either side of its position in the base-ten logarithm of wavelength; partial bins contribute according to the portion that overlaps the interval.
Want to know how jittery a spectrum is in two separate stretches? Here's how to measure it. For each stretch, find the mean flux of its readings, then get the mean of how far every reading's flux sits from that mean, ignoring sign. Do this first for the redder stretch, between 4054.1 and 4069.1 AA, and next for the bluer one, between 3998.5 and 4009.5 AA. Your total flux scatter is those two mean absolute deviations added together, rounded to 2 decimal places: 0.29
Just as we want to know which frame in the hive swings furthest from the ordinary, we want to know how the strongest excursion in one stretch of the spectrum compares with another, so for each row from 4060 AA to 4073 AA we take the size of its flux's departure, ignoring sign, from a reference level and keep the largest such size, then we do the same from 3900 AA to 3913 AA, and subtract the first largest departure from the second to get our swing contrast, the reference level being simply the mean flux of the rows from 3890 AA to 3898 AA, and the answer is -0.15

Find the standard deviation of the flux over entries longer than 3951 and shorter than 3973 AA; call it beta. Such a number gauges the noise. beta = 0.20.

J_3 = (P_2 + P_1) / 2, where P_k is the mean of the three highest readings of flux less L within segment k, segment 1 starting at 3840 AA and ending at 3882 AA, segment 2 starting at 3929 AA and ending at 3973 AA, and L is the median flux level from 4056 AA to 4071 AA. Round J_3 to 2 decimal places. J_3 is 0.10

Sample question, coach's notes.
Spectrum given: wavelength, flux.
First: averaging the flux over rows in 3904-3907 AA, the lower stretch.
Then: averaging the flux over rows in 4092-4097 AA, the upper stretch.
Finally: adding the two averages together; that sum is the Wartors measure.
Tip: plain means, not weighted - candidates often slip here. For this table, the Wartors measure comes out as 3.41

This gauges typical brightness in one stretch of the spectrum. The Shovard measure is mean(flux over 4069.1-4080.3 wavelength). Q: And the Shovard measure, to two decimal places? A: 1.77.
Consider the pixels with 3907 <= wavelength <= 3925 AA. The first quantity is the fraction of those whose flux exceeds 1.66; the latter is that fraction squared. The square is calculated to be 1.0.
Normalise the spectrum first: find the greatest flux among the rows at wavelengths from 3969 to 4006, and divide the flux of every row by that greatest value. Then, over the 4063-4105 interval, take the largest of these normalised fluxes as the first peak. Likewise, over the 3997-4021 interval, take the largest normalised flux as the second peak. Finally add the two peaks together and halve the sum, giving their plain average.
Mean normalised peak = 1.05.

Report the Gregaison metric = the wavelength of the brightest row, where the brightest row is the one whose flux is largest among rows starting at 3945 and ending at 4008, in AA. 3999.39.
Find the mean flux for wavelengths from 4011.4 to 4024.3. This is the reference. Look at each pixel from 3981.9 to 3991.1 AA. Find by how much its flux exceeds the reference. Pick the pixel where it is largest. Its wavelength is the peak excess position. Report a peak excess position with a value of 3986.52 AA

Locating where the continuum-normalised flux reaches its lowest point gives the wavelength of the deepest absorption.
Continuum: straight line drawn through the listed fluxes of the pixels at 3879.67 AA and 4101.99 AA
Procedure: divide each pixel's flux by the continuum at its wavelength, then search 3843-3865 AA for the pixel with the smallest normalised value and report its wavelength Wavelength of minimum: 3844.10 AA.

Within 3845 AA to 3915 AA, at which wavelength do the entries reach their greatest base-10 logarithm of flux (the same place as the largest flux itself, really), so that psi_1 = 3868.96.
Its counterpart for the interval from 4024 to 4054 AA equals 4040.12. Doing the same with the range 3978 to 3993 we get 3986.52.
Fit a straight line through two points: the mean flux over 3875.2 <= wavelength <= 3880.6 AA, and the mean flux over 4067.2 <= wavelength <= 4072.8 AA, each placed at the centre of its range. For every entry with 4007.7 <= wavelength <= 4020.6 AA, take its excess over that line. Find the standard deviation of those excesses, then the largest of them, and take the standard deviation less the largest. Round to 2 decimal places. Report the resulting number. 0.03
